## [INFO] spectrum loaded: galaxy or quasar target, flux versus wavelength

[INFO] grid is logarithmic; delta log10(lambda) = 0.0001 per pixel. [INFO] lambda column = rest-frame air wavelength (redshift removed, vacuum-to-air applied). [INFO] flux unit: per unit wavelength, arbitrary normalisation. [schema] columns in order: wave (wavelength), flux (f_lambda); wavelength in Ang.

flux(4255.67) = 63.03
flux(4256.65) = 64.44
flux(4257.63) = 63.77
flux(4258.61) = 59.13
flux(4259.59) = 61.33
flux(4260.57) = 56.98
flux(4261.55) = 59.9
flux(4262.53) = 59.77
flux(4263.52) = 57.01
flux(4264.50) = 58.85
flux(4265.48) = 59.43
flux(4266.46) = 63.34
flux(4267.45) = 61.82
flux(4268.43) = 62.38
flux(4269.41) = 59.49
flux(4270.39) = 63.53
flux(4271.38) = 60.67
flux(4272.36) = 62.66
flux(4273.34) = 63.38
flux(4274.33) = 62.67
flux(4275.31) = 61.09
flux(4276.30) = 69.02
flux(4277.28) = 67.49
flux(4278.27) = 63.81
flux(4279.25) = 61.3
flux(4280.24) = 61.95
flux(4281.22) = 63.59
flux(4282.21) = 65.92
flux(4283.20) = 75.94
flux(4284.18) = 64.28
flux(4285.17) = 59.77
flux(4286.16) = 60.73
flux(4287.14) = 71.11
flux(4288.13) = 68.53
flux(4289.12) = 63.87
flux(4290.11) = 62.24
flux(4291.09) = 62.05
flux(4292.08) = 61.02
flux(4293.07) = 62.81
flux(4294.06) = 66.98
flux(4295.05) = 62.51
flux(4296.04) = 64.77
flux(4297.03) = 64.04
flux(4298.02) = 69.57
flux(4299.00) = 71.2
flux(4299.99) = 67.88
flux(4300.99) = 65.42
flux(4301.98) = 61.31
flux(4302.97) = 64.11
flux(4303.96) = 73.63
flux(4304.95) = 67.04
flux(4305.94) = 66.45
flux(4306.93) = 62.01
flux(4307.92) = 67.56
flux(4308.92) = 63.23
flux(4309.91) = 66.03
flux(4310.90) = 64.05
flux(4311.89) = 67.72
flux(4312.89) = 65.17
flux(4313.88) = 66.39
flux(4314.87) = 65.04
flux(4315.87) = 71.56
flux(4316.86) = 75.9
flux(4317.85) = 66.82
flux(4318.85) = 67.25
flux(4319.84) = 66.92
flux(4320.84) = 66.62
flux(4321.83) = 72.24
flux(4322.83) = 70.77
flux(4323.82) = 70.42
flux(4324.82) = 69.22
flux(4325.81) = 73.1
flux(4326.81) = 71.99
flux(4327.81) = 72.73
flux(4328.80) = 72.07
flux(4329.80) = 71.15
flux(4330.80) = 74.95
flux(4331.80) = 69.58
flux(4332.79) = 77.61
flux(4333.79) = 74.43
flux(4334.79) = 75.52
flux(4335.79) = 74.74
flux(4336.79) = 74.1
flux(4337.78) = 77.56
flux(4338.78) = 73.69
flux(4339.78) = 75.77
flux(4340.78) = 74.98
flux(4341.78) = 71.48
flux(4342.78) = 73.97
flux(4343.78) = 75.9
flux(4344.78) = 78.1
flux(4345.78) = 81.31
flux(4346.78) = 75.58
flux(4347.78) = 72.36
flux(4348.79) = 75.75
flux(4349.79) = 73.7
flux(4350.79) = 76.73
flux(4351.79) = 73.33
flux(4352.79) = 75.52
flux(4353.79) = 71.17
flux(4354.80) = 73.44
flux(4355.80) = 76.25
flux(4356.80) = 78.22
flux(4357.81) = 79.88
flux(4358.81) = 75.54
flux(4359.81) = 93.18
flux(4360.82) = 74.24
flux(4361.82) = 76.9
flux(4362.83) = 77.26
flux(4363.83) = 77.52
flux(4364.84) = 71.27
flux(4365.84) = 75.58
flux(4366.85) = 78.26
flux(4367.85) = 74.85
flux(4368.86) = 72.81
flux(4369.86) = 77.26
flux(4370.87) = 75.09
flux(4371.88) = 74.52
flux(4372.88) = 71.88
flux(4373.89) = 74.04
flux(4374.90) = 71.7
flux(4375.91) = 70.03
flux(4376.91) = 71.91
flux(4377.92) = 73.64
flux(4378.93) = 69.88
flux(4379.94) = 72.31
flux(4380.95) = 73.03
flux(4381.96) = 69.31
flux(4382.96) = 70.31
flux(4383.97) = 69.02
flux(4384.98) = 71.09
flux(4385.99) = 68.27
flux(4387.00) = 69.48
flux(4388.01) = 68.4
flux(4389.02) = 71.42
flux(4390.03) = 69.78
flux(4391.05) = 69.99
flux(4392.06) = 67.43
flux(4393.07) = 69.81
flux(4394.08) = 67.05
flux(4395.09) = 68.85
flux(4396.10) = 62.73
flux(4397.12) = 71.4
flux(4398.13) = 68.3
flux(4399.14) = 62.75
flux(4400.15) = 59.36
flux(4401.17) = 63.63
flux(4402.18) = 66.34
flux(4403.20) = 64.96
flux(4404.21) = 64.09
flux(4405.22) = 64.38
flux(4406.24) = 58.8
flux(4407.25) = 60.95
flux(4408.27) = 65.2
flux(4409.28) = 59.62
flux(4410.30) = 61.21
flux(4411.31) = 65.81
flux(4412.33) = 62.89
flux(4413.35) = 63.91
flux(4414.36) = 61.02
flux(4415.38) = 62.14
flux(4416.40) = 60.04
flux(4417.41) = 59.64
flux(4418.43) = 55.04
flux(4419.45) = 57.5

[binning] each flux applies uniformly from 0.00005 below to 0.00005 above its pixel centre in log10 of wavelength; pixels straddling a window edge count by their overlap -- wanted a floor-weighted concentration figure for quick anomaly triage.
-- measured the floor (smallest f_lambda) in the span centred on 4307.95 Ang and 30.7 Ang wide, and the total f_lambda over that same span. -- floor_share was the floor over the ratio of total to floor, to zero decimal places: 2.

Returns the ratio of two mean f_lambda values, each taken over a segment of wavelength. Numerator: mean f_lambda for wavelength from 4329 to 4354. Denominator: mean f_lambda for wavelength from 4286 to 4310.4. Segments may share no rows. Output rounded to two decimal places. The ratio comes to 1.14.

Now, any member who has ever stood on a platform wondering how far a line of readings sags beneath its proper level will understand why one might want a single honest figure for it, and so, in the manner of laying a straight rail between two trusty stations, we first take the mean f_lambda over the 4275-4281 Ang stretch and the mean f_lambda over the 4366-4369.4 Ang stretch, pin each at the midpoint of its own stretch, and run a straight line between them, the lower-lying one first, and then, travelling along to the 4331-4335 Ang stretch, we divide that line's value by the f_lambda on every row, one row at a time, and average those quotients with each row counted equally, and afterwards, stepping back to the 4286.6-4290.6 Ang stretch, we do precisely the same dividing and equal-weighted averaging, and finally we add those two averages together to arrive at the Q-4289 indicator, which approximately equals 1.95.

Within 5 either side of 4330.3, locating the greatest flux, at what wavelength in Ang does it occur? 4332.79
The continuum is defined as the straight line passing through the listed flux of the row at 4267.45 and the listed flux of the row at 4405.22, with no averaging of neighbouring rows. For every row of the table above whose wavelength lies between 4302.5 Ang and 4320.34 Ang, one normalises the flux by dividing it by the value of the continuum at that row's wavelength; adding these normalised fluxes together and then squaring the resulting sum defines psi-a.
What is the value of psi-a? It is 371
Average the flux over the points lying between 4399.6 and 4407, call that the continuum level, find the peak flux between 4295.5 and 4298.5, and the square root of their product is 66.2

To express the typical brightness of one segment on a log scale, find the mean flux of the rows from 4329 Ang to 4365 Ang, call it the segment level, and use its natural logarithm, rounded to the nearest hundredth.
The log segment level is 4.33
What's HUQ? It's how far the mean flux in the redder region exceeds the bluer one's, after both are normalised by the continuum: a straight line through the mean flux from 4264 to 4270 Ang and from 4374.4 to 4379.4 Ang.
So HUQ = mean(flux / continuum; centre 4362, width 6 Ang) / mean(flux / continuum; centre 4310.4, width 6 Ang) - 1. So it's 0.11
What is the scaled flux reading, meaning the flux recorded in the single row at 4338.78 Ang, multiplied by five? 368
